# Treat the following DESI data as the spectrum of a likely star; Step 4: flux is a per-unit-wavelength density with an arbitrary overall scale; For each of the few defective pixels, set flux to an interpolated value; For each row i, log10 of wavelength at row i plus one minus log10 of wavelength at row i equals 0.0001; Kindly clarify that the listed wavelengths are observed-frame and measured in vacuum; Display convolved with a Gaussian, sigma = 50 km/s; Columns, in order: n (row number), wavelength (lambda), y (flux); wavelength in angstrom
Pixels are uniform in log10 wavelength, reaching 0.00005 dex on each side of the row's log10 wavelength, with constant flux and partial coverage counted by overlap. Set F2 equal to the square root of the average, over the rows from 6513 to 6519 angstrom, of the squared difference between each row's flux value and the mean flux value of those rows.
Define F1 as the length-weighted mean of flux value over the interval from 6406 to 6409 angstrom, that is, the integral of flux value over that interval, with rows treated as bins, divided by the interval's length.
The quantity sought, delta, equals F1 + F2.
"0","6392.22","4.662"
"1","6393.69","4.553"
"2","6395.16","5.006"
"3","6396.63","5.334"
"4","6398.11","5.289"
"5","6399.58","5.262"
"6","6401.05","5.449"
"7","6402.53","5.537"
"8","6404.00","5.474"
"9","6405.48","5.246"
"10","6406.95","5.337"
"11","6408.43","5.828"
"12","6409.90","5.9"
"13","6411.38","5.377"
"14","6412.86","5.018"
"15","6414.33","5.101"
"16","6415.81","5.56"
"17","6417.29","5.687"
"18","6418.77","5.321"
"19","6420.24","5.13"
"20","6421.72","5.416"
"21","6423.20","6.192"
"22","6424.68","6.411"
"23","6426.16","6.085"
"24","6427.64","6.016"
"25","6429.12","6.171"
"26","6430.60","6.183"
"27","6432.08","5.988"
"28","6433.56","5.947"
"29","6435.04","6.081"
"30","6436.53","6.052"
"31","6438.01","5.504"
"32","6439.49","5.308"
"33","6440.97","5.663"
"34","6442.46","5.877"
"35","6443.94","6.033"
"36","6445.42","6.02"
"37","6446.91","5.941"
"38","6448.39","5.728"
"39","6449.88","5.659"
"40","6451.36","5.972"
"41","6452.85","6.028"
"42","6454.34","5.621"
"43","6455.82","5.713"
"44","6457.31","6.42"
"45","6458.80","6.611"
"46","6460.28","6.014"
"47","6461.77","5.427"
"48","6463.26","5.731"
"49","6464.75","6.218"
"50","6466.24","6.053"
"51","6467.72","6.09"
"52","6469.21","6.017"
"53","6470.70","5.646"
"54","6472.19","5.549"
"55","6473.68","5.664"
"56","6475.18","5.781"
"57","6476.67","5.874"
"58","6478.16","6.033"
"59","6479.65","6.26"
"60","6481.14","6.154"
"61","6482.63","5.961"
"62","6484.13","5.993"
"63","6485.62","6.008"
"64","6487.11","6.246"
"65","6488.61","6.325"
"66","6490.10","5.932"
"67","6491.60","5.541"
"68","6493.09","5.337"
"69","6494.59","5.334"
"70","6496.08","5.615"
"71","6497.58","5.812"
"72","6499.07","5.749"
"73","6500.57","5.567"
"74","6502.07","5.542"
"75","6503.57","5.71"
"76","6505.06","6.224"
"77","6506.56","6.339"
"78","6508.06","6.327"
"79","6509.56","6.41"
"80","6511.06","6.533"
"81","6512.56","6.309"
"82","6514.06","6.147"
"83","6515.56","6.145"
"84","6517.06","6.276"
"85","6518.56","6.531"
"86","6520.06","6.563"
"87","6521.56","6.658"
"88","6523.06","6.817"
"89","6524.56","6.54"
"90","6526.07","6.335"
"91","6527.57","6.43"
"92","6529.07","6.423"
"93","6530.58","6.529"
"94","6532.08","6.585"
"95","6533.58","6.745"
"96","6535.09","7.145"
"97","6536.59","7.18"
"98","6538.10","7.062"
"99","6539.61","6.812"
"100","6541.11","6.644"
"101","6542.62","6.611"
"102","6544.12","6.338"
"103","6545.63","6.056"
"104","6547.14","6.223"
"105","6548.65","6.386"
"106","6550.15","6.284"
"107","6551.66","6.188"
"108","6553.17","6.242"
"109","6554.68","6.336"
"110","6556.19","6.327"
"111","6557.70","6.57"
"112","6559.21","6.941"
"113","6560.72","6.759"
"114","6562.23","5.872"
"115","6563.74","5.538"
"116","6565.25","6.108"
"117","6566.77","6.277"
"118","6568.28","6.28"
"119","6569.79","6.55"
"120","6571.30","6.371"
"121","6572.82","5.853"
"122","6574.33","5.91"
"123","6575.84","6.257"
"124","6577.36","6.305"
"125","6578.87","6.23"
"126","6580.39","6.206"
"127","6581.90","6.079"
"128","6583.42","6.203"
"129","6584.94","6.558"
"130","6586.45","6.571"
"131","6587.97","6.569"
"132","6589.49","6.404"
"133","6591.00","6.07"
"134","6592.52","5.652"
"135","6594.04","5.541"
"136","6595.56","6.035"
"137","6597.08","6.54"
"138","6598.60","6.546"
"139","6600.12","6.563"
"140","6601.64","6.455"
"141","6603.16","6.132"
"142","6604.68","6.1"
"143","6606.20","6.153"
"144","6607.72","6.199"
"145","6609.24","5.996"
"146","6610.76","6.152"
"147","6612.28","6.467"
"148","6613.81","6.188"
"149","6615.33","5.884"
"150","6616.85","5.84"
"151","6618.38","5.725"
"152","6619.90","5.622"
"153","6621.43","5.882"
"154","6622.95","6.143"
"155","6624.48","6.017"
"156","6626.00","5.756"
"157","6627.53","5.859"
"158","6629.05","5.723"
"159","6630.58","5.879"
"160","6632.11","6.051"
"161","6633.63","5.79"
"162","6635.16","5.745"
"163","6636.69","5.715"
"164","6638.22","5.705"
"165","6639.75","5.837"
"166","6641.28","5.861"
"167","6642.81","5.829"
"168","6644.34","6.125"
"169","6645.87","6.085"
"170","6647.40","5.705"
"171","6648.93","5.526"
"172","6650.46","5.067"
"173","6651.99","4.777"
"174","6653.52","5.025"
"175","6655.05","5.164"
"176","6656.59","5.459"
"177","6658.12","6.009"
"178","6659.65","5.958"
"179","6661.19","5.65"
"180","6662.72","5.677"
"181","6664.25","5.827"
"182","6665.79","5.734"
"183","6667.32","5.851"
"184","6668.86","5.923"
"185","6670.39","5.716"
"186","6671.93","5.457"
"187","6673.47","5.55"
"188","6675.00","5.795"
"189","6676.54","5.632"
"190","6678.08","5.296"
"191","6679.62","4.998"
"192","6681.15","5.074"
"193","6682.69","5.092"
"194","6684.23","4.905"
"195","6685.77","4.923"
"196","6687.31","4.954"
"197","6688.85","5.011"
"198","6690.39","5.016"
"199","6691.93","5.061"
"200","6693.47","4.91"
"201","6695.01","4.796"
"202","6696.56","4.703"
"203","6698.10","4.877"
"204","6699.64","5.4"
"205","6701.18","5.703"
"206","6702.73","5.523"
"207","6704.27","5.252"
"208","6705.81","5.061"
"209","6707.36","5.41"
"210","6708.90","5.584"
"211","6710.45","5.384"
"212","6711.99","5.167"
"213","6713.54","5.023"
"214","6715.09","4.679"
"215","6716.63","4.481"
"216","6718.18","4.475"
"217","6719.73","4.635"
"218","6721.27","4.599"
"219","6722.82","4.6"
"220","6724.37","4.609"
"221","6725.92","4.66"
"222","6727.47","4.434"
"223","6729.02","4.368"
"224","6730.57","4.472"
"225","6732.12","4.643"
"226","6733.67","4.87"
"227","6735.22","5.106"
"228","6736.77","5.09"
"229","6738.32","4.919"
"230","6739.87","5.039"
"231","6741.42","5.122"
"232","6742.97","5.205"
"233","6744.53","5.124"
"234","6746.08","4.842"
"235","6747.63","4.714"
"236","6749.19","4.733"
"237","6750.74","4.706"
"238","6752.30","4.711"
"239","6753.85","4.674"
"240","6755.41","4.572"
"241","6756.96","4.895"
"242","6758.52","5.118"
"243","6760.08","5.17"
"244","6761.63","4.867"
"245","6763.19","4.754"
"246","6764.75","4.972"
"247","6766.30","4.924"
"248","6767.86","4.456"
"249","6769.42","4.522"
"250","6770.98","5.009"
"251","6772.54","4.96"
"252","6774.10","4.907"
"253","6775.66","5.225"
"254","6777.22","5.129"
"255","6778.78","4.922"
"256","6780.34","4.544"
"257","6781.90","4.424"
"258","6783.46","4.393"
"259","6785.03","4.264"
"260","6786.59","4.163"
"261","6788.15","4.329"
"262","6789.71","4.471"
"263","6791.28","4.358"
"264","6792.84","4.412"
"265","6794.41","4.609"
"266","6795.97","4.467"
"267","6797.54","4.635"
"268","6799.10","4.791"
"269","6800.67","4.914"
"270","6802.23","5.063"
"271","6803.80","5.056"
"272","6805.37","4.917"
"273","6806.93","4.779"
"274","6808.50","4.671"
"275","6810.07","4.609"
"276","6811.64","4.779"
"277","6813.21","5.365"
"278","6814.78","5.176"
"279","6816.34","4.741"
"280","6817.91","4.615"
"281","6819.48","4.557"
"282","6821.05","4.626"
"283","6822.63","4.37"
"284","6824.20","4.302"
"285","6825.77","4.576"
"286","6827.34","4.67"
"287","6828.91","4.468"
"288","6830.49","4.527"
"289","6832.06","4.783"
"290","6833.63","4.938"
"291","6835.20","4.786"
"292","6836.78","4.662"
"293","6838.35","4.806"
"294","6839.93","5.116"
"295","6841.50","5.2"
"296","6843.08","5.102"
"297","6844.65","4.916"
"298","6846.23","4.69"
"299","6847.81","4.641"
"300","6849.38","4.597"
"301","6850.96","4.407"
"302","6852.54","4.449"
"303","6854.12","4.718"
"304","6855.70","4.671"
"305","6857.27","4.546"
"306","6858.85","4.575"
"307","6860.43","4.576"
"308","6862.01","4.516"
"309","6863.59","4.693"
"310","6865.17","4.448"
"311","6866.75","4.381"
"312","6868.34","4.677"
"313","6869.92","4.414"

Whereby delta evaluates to 5.7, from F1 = 5.55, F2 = 0.16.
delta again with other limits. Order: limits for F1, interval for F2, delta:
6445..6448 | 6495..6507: 6.2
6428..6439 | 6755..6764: 6.2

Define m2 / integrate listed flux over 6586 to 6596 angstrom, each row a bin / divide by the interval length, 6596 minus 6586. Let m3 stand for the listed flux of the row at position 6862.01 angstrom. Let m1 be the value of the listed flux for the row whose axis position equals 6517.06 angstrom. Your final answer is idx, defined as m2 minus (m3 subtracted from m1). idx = 4.3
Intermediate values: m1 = 6.276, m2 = 6.11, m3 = 4.516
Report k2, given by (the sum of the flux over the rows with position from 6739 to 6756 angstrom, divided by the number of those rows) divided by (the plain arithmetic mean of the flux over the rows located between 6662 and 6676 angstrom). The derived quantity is 0.8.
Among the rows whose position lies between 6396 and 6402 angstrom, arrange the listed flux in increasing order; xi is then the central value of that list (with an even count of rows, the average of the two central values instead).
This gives 5.3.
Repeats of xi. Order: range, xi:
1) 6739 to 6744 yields 5.1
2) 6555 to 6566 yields 6.3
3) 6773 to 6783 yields 4.9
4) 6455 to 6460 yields 6.4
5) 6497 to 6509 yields 5.8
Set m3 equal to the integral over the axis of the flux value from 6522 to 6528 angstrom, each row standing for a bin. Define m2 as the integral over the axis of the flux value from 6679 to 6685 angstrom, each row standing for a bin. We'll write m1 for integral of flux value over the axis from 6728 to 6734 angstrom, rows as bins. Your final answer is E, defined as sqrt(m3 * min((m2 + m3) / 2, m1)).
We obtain 32.8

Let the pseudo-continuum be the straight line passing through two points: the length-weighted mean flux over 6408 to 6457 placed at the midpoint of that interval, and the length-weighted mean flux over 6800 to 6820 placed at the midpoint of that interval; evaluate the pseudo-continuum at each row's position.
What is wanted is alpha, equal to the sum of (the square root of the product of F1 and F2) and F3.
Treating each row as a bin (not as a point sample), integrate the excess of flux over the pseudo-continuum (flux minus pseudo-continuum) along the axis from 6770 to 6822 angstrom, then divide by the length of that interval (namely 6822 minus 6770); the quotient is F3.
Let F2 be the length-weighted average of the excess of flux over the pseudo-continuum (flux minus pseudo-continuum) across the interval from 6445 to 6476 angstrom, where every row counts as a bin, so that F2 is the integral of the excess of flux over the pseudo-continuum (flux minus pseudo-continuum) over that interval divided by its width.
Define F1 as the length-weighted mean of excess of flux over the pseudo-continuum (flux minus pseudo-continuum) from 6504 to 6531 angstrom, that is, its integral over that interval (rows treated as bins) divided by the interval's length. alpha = 0.21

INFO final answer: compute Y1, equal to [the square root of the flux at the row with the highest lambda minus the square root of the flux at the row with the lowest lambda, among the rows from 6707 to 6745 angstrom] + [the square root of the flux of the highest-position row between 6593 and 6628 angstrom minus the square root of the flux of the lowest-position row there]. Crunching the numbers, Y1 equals 0.004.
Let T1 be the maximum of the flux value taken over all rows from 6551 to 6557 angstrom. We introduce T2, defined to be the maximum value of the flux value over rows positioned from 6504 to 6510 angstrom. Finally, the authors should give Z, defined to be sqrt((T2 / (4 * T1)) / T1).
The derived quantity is 0.200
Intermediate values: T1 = 6.336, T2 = 6.41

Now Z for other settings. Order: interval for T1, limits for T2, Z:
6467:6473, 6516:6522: 0.212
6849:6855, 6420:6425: 0.268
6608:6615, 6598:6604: 0.198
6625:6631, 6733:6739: 0.192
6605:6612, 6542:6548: 0.207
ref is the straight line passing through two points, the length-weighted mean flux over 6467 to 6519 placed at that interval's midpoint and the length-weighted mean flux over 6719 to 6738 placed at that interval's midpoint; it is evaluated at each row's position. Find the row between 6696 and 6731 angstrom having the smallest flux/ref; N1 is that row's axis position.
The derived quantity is 6729.02 angstrom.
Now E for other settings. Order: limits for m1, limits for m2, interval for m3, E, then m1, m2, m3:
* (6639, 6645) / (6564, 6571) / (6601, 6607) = 36.3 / 35.4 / 44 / 37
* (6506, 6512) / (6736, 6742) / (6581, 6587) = 36.1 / 38.4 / 30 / 38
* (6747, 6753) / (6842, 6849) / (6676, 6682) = 29.8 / 28.3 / 34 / 31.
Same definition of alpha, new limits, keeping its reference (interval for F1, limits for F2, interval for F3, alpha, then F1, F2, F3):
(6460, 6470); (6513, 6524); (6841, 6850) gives 0.52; 0.2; 0.9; 0.1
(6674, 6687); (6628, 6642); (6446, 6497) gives 0.33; 0.0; 0.5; 0.2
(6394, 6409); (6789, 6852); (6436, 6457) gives 0.30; -0.5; -0.1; 0.1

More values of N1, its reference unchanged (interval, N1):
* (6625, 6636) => 6629.05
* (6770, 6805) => 6786.59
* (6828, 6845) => 6828.91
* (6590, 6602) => 6594.04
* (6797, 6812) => 6797.54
